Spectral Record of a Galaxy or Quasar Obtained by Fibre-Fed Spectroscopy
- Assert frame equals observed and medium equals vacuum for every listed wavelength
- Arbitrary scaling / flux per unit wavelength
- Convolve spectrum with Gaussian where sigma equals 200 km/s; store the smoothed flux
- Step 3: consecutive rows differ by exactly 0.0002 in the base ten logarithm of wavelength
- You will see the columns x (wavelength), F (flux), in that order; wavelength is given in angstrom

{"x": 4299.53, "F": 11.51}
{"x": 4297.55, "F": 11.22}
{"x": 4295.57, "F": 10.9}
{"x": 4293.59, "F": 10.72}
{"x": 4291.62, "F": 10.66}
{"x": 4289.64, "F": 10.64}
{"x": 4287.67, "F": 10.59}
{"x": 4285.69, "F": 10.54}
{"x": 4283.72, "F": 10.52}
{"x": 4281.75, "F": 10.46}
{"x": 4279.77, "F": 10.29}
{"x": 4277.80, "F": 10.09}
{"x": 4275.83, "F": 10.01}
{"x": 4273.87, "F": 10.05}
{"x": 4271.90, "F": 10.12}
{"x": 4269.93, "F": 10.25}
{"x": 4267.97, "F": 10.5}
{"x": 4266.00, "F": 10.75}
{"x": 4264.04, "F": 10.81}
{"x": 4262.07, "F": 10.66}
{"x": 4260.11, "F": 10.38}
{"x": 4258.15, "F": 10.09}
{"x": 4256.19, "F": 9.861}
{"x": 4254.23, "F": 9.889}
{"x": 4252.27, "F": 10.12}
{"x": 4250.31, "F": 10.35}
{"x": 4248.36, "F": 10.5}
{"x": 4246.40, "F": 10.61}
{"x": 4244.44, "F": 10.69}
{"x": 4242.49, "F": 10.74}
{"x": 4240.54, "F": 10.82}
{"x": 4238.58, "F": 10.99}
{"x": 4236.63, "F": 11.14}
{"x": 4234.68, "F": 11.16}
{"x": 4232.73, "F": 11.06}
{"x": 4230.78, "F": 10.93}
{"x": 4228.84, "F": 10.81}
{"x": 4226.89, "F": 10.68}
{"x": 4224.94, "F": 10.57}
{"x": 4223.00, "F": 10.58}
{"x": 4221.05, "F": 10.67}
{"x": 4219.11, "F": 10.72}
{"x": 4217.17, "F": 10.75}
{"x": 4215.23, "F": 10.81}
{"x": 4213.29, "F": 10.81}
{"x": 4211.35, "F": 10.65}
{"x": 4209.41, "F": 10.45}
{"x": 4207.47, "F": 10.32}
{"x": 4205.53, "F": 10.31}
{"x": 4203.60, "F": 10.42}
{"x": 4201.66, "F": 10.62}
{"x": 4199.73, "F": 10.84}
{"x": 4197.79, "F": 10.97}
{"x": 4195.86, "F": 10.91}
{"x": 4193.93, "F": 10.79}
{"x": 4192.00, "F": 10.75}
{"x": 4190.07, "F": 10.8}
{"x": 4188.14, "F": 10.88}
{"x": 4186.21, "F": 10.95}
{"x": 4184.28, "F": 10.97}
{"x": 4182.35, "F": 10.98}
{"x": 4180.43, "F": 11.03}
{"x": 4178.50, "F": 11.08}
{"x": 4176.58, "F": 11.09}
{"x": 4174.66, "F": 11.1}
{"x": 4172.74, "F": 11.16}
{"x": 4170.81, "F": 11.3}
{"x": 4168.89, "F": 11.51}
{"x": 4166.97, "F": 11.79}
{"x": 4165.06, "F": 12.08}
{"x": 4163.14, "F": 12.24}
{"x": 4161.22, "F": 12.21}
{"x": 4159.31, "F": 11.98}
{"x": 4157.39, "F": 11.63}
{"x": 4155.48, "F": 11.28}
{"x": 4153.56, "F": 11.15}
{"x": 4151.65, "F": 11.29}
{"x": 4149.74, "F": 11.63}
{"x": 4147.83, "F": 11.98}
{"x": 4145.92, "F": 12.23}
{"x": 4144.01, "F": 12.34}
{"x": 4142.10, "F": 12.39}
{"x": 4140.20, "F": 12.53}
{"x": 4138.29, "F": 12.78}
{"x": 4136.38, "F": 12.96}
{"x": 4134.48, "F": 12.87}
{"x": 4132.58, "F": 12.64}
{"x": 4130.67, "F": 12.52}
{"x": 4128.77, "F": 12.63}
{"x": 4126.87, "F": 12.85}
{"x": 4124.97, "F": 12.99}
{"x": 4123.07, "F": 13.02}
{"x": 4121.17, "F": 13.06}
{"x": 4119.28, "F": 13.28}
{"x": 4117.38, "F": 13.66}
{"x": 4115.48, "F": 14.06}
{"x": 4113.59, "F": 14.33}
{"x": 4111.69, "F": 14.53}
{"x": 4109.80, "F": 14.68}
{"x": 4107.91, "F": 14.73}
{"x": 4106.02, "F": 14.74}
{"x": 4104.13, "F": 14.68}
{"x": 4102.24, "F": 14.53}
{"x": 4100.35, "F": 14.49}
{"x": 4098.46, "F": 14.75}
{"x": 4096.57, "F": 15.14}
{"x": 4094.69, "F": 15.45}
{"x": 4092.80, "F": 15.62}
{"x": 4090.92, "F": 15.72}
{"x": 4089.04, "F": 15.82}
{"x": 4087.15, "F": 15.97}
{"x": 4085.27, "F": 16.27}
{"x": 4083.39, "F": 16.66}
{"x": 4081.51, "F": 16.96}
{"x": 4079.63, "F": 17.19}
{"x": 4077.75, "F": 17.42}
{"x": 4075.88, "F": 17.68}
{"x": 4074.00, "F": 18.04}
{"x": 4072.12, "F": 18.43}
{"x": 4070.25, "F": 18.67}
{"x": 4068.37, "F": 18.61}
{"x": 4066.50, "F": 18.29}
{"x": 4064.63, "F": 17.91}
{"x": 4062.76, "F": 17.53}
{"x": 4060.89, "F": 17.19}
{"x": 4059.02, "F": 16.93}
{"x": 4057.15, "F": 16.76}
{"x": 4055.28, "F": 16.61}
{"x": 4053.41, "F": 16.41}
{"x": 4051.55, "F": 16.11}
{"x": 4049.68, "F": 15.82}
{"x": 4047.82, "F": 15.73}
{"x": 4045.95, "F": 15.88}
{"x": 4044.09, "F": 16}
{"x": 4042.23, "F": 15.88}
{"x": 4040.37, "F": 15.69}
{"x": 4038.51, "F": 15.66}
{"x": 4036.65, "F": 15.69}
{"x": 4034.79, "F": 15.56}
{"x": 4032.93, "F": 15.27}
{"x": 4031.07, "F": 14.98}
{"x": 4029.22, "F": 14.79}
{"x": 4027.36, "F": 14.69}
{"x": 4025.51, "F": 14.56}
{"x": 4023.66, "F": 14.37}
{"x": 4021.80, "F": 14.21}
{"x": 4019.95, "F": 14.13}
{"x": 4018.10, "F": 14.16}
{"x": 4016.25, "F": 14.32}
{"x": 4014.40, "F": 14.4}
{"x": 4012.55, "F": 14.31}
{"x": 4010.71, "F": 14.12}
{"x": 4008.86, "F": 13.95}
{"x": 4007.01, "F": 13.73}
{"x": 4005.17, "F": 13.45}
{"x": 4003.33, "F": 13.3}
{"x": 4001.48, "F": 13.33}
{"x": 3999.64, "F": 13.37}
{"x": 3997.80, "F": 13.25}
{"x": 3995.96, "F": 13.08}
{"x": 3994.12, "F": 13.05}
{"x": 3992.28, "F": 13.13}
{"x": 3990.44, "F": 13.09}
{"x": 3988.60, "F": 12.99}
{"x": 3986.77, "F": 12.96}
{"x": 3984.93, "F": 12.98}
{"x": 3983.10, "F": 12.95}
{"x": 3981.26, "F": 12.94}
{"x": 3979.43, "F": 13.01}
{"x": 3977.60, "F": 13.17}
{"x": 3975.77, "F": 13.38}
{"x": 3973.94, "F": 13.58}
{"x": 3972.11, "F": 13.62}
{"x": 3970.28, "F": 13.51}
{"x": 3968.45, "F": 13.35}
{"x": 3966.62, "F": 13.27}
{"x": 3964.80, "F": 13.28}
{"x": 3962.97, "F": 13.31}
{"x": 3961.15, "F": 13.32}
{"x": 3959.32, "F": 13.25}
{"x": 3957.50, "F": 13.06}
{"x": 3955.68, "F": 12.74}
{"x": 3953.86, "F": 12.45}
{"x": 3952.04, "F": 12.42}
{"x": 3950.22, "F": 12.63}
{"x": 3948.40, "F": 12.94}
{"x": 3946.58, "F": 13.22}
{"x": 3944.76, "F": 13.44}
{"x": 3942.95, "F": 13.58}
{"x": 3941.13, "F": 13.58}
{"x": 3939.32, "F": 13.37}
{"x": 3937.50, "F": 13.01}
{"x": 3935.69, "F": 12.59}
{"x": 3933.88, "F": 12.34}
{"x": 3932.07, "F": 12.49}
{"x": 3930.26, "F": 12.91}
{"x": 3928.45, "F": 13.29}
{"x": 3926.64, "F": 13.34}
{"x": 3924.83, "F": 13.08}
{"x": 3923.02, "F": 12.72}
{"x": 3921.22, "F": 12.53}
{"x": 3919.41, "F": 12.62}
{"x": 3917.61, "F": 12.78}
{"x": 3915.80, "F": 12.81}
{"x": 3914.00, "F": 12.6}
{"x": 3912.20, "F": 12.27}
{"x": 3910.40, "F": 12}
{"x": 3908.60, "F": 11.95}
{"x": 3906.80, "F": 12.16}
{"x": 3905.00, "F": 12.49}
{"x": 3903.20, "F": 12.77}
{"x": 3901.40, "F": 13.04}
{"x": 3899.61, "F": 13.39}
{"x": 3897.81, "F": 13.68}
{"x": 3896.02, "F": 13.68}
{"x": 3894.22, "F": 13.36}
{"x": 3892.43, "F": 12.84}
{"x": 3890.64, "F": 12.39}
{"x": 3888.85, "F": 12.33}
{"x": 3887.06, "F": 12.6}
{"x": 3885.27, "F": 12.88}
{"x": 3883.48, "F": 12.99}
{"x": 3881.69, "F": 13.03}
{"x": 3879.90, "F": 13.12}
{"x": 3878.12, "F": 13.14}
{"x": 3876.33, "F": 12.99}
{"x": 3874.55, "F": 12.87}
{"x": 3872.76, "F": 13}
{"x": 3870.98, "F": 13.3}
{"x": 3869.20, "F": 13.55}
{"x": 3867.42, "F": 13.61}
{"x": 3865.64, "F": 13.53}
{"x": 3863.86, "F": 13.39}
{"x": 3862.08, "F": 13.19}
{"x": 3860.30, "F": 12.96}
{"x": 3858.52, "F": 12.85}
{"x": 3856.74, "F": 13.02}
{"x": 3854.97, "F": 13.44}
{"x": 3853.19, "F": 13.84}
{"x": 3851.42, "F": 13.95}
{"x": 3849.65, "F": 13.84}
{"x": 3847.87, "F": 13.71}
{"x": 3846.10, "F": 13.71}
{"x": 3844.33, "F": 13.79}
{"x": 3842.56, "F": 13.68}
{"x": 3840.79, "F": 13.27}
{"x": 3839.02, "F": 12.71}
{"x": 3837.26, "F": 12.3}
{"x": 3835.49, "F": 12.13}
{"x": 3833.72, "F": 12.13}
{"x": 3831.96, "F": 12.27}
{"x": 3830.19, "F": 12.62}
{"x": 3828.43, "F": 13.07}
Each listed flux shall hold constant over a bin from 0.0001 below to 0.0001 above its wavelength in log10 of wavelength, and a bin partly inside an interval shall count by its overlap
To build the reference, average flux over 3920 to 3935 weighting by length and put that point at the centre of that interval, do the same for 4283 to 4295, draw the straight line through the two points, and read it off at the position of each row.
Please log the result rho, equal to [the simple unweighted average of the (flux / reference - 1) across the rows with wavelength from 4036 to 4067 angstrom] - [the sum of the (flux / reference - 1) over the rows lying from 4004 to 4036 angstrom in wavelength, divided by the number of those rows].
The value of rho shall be 0.19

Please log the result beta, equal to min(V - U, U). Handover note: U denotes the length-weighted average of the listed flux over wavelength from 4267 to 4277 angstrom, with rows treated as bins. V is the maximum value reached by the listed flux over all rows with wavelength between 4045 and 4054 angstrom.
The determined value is 6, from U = 10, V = 16.41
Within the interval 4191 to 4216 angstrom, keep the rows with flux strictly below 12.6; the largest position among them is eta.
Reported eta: 4215.23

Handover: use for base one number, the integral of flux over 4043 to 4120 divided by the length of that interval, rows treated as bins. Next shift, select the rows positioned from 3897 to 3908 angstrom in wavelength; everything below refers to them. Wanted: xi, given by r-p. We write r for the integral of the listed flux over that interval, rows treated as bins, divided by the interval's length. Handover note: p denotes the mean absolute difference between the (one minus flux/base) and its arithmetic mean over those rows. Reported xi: 12.9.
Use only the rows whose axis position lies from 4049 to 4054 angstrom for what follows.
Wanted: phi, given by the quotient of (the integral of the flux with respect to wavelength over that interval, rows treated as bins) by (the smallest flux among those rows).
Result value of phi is 5.09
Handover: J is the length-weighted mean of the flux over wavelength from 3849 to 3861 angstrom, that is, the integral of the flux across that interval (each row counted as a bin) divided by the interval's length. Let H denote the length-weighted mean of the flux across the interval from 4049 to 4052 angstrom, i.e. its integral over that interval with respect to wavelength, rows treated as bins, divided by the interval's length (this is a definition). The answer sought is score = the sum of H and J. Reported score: 29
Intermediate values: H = 15.9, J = 13.4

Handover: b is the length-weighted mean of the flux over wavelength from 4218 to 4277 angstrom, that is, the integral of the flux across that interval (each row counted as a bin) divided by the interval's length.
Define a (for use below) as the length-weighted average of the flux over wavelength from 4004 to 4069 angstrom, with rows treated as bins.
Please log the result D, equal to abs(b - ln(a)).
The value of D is 7.8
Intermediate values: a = 15.5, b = 11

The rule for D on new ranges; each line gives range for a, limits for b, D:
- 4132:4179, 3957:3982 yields 10.8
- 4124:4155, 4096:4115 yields 12.1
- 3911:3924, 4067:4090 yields 14.8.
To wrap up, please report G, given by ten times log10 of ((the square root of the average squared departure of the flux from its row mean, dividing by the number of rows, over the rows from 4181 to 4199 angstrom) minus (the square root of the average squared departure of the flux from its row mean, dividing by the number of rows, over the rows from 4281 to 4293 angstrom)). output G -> -18.5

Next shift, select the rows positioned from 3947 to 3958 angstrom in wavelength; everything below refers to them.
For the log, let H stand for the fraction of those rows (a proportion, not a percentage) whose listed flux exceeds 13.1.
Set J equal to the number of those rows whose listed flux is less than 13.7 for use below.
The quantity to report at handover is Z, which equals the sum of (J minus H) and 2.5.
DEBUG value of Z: 8.50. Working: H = 0.0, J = 6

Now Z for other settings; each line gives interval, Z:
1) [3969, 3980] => 7.67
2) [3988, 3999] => 8.17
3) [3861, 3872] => 7.50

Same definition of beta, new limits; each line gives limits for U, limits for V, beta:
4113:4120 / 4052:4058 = 3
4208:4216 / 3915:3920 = 2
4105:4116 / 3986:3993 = -1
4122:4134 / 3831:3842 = 0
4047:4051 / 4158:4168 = -4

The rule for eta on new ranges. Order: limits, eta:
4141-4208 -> 4207.47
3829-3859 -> 3837.26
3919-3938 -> 3935.69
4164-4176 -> 4174.66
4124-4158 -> 4157.39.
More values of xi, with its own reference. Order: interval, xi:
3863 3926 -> 12.9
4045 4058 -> 16.2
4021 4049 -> 15.2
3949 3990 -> 13.1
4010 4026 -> 14.3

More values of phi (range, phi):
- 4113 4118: 5.13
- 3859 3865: 6.09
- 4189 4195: 6.02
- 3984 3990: 6.02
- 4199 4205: 6.11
